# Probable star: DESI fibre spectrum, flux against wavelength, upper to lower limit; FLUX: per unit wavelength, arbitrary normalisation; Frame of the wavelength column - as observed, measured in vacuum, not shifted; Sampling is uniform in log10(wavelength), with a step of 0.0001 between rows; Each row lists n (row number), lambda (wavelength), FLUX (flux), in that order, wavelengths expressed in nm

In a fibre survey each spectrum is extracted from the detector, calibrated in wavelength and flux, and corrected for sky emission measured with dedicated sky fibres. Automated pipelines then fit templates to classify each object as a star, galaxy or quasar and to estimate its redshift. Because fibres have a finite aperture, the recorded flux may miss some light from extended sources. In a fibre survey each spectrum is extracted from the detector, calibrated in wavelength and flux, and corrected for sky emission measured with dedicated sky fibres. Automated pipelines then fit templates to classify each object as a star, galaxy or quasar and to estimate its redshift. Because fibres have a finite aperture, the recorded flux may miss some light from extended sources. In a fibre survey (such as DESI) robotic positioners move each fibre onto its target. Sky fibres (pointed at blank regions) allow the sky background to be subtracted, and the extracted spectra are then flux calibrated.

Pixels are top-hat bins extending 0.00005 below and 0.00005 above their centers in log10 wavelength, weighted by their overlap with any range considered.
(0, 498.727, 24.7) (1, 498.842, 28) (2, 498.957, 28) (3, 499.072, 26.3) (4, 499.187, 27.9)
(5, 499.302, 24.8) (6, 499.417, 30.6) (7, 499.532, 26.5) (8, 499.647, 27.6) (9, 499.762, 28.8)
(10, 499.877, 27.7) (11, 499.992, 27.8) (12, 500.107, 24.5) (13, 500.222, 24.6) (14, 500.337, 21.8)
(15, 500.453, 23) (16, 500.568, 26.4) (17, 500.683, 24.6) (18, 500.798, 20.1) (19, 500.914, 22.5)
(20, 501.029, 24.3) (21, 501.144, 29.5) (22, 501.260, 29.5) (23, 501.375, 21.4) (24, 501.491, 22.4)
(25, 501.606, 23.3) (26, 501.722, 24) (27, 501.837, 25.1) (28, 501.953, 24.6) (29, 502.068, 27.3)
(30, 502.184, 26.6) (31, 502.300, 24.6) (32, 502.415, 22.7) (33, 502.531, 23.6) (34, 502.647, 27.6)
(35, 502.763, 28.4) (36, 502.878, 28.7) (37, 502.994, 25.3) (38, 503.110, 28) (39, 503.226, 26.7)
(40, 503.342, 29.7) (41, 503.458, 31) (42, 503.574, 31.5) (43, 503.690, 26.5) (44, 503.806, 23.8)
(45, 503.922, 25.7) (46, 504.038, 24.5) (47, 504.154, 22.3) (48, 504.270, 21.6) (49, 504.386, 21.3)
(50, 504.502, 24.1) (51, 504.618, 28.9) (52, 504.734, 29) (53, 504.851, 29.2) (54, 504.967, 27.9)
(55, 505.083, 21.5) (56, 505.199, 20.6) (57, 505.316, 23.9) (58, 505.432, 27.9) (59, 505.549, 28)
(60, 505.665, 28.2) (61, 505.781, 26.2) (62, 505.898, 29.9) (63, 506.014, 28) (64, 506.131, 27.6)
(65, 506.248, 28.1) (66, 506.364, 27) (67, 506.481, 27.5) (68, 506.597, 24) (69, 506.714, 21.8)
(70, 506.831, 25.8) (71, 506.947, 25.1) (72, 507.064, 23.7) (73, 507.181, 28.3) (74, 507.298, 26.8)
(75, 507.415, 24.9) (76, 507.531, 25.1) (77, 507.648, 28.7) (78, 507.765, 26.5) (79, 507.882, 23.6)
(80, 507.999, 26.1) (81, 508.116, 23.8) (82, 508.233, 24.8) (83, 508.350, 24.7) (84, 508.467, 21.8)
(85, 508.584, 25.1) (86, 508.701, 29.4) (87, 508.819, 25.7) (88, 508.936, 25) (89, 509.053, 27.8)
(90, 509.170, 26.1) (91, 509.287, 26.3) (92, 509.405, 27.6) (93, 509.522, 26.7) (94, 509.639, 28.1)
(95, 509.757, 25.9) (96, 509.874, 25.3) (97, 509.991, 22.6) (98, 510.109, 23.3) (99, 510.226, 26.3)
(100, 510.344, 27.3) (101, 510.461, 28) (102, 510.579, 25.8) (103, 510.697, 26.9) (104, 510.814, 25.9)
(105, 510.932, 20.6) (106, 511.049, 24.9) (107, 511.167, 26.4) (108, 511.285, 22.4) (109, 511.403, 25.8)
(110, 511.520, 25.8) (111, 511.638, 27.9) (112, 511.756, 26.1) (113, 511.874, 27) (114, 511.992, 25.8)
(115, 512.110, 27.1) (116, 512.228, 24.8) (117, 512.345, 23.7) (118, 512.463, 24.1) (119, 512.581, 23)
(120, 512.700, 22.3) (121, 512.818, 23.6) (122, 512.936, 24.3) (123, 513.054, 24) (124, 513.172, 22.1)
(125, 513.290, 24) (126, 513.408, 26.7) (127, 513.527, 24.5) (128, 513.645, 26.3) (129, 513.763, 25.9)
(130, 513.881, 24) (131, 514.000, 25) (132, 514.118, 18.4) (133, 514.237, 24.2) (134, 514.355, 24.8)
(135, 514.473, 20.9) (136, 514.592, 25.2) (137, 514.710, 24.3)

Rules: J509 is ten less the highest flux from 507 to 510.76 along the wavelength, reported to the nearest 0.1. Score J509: -19.4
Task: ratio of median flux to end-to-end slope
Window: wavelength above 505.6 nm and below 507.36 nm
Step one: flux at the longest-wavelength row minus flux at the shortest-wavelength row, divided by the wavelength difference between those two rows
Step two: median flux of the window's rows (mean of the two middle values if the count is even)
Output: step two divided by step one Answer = -31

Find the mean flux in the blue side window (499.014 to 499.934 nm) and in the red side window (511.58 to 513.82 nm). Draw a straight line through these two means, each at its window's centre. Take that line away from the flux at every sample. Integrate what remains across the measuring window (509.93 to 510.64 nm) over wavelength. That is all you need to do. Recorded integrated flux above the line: 0.12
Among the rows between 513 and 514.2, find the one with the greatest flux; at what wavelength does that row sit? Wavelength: 513.408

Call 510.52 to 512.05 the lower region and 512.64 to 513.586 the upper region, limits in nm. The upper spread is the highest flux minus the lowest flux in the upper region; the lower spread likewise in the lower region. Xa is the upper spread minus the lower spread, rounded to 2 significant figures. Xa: -2.7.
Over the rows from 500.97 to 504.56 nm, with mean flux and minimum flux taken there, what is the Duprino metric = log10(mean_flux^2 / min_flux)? 1.490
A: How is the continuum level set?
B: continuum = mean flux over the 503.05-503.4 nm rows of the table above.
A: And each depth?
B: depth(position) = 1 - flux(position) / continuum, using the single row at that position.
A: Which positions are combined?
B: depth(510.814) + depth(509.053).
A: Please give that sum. 0.09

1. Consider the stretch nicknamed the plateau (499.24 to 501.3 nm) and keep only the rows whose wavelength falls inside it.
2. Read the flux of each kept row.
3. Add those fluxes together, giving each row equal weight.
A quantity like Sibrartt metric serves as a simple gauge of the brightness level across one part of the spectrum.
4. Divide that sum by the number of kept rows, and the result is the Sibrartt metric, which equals 25.8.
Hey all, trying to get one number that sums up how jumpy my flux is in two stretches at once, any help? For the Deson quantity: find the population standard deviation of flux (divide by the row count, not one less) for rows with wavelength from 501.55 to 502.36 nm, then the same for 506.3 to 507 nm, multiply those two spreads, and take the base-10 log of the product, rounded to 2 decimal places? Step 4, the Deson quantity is 0.40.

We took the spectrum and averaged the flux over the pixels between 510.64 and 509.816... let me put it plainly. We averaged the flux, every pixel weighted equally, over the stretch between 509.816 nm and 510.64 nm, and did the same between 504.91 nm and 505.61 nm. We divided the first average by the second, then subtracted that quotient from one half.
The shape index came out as -0.52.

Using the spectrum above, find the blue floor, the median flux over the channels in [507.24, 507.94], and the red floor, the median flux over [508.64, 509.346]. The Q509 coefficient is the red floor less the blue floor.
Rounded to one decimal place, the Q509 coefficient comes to 0.4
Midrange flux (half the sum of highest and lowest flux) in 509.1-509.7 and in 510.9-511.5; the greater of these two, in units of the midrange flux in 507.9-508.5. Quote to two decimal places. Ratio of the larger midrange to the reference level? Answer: 1.13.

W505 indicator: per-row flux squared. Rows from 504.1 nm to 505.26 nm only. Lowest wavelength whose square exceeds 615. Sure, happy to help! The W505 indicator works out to 504.618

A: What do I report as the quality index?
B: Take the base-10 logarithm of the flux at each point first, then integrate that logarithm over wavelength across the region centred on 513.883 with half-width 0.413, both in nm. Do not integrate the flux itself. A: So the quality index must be 1.14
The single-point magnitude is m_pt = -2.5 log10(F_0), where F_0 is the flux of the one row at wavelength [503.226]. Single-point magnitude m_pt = -3.57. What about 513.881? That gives -3.45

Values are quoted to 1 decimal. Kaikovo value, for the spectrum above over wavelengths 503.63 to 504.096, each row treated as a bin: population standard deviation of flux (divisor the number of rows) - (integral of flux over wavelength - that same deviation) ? -9.6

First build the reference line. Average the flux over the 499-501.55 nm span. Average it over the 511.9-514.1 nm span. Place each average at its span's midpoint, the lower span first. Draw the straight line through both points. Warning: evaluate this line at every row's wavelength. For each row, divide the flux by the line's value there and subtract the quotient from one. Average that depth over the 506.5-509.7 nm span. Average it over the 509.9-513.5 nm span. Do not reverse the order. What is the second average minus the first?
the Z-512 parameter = 0.017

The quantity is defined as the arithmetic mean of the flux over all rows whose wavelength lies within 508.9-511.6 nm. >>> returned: 25.7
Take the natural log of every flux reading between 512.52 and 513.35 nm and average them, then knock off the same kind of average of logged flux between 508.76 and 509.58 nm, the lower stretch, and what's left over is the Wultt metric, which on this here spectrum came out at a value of -0.13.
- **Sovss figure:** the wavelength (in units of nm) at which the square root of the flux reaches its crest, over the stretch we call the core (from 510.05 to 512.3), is 510.461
